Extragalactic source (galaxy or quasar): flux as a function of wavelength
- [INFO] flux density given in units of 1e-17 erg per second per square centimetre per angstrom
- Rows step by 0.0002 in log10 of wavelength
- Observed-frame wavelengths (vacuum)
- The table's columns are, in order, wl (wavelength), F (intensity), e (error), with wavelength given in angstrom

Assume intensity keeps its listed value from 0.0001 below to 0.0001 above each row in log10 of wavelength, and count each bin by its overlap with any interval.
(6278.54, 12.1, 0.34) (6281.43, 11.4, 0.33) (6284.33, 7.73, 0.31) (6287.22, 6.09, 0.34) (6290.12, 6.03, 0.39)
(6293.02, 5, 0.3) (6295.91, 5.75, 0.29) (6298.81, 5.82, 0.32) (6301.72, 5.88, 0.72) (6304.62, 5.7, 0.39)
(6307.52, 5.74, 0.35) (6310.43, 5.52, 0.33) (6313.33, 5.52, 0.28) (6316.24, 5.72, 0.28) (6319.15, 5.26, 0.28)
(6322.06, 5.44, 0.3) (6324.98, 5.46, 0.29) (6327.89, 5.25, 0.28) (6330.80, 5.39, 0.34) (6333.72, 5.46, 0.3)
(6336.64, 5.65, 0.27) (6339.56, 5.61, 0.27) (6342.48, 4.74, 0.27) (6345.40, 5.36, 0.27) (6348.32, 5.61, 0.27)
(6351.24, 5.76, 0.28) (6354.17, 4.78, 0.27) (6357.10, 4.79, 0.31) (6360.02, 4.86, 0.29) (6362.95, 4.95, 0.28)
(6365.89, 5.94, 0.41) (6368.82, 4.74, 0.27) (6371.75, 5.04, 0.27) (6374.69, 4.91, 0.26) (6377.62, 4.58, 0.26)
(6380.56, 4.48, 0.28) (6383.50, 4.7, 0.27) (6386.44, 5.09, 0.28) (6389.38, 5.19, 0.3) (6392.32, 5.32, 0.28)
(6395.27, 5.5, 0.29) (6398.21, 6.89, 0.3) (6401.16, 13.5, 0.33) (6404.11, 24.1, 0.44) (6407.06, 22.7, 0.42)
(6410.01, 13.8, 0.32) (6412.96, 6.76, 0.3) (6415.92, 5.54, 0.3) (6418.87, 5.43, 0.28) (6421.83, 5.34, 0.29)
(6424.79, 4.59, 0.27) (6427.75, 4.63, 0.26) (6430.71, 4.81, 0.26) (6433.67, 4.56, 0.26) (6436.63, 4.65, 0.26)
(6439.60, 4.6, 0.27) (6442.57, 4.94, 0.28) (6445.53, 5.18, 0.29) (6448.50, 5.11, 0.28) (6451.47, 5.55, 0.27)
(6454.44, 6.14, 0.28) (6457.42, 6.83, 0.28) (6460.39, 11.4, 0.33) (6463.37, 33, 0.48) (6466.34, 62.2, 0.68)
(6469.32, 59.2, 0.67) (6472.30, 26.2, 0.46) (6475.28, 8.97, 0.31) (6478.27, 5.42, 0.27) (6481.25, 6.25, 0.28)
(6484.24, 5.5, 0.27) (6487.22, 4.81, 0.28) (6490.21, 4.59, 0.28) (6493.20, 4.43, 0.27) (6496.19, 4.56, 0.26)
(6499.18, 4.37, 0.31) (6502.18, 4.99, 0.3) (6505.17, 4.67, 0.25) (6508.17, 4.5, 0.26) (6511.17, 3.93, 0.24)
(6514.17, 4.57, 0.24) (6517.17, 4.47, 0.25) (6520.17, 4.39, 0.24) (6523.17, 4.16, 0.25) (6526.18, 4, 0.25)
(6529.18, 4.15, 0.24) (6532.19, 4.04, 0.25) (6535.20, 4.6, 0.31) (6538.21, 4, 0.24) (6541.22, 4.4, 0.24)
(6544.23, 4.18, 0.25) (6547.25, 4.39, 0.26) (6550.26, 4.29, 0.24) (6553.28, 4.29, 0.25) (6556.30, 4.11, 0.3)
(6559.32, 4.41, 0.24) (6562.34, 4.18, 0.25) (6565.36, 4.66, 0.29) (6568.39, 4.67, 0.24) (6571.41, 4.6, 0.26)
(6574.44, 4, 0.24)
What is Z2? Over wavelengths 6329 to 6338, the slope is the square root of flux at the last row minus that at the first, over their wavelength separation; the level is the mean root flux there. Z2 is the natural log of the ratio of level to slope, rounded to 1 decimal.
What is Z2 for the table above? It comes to 5.5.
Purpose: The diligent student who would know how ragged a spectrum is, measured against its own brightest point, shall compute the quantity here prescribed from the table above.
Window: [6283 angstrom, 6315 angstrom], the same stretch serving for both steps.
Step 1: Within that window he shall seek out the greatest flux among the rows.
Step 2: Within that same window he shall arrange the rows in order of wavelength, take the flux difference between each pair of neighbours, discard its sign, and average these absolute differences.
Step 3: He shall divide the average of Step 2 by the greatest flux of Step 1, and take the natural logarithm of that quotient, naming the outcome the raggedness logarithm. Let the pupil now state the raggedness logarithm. -2.9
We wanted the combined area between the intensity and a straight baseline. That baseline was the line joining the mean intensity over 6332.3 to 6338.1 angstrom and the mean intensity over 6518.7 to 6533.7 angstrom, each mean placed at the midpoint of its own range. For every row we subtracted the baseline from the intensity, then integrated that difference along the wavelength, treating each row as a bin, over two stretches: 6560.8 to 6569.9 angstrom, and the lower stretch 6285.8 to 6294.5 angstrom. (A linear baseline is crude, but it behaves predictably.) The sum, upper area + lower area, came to 4.3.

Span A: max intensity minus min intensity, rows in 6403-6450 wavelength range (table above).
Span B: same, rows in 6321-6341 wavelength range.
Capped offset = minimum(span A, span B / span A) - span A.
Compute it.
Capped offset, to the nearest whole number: -20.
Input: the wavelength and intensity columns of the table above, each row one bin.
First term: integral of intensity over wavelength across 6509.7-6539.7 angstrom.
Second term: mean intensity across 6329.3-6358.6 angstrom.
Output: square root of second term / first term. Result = 0.20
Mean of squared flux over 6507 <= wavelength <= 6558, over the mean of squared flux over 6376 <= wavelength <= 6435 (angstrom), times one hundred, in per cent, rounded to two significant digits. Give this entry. 19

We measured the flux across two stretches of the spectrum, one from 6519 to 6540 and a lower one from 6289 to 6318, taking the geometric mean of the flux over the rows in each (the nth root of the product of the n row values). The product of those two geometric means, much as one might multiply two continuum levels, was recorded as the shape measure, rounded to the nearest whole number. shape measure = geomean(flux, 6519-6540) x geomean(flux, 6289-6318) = 24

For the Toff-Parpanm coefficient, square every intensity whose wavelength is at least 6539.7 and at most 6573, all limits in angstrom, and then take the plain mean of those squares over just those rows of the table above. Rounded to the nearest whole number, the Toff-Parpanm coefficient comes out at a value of 19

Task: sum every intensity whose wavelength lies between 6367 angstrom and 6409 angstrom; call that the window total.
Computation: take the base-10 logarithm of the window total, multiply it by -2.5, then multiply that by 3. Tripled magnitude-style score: -15.5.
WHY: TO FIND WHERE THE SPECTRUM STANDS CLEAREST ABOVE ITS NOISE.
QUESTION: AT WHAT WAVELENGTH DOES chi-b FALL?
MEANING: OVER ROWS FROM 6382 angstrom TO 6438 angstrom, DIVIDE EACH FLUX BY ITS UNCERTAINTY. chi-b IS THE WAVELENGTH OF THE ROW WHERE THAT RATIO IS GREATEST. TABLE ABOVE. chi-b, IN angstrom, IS 6404.11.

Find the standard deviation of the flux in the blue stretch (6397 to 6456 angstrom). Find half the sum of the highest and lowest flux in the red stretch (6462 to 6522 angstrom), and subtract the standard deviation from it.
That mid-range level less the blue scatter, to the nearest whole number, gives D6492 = 27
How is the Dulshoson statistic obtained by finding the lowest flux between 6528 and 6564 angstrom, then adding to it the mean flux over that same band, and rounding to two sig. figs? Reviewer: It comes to 8.3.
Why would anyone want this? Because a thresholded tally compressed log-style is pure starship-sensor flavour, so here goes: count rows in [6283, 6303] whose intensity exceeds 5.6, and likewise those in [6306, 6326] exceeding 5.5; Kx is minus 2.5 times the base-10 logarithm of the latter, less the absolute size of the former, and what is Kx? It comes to -8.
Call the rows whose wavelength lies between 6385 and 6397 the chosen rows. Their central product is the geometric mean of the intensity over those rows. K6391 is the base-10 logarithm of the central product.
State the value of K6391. 0.72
